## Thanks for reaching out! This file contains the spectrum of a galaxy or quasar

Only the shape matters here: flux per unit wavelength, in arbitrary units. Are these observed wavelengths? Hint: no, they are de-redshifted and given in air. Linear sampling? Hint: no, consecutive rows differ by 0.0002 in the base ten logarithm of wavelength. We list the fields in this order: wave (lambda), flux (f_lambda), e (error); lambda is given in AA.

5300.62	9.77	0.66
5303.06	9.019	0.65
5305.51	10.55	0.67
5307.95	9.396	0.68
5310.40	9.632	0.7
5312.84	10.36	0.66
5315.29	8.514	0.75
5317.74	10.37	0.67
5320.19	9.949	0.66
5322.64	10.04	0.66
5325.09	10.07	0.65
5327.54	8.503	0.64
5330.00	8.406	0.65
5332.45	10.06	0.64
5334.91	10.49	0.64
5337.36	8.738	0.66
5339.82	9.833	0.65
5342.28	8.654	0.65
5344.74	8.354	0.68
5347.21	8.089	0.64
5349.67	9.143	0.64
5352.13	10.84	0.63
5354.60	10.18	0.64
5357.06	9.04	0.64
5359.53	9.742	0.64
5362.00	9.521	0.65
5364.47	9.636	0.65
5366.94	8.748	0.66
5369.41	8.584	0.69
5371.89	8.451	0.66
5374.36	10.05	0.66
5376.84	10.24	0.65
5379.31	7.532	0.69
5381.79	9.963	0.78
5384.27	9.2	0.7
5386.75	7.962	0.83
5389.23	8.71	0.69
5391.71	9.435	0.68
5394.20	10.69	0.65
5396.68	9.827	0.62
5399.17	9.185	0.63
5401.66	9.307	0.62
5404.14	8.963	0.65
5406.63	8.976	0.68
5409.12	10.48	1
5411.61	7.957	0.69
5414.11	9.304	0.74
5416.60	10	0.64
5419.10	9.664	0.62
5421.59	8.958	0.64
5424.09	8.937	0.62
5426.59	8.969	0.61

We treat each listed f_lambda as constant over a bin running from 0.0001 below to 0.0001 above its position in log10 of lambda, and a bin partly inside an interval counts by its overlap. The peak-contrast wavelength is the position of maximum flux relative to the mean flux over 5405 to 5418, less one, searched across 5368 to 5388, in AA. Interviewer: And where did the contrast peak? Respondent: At 5376.84 AA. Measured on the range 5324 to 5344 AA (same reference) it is 5334.91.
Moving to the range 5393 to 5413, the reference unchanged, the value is 5394.20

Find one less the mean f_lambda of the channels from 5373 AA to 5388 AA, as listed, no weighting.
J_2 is -8.2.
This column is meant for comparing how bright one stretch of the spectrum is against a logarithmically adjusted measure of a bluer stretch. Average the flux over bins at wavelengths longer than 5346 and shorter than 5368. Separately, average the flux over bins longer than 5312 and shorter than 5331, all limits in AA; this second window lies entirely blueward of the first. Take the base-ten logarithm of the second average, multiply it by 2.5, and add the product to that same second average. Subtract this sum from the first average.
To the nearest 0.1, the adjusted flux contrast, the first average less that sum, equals -2.5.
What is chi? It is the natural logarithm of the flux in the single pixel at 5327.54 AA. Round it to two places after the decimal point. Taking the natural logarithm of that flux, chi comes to 2.14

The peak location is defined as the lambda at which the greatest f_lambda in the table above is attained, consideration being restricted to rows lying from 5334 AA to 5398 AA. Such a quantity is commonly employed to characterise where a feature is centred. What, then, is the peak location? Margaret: 5352.13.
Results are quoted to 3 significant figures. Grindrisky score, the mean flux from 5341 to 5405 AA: 9.23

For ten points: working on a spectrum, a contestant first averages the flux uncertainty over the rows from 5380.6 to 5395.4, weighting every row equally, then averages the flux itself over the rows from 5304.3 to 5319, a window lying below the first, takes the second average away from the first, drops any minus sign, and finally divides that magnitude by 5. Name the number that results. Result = 1.82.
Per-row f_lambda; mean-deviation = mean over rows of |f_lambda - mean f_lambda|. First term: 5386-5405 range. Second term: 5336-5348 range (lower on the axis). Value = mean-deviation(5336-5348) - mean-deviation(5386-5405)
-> -0.11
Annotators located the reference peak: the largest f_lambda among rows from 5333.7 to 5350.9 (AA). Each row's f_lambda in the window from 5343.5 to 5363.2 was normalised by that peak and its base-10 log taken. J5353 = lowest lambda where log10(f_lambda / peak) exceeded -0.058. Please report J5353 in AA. 5352.13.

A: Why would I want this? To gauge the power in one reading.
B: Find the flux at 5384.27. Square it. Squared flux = 85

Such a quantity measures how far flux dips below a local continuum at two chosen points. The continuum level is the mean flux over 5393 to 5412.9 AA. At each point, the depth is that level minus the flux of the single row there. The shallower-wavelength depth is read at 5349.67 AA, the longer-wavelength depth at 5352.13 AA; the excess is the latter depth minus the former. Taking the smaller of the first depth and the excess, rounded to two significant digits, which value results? -1.7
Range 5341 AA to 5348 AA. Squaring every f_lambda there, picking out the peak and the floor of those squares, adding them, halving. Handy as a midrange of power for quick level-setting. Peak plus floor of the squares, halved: 70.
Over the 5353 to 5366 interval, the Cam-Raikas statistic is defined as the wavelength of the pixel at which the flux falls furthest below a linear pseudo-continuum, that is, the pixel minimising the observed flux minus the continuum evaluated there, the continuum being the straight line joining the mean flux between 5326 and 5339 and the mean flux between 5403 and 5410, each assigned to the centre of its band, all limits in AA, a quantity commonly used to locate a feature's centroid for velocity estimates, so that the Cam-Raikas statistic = 5357.06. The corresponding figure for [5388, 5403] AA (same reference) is 5389.23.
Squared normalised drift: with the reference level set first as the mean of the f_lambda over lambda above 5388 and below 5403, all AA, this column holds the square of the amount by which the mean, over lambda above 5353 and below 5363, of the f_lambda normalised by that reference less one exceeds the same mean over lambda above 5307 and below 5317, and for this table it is 0.0002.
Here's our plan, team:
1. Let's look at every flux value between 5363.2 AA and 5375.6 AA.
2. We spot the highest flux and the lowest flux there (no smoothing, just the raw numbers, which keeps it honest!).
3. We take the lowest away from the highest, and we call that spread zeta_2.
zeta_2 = 1.6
